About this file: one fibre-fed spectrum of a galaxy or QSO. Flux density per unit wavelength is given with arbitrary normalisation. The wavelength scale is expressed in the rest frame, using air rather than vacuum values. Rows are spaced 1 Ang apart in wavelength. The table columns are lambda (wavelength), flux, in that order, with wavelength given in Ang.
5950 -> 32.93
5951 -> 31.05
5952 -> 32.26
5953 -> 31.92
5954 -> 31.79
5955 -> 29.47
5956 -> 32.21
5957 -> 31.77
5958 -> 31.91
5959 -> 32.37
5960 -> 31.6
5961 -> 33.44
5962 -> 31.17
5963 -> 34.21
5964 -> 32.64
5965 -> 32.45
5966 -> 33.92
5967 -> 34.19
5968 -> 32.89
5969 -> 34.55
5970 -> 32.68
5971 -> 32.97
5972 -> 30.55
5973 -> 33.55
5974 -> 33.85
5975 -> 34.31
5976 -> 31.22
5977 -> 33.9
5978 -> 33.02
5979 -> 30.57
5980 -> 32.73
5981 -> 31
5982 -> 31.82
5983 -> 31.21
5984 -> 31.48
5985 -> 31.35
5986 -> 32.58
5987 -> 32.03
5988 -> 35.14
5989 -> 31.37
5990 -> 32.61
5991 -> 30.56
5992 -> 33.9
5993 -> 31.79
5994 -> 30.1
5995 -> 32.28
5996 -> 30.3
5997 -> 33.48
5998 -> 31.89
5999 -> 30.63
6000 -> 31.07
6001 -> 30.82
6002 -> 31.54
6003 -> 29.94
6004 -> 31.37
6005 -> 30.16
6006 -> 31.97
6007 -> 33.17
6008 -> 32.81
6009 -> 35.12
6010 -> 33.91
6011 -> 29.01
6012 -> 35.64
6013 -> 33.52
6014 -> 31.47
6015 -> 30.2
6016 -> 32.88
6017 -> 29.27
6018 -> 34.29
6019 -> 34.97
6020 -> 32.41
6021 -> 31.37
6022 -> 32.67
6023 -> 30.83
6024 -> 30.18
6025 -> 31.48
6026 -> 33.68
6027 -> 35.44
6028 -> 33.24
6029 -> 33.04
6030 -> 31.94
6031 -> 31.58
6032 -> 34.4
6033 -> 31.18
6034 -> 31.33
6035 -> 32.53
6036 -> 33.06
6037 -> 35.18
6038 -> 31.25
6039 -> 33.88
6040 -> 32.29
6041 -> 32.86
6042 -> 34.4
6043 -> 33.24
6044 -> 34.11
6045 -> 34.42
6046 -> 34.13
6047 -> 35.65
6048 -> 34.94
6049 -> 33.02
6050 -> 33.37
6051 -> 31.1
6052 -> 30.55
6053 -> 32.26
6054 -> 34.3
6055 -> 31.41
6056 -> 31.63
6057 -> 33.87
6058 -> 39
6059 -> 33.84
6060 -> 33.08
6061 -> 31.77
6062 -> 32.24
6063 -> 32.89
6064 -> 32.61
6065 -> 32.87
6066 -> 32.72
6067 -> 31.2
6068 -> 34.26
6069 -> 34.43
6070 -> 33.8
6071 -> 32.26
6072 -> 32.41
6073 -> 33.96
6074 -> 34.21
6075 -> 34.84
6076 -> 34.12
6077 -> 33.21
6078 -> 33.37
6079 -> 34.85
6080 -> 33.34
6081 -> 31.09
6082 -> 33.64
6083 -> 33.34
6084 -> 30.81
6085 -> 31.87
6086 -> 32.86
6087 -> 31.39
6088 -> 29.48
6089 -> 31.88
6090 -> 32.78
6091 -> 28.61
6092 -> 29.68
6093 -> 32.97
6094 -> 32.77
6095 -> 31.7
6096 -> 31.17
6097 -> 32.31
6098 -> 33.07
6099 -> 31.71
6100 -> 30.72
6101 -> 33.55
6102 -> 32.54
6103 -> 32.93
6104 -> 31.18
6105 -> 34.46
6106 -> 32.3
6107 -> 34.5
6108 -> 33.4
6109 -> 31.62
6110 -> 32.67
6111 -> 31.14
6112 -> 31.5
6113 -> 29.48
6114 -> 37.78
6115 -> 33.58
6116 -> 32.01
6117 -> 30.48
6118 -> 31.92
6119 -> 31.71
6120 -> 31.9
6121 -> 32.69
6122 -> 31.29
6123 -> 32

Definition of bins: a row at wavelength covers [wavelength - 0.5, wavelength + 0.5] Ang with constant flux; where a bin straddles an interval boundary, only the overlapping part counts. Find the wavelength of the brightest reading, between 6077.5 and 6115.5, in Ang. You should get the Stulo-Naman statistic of 6114 Ang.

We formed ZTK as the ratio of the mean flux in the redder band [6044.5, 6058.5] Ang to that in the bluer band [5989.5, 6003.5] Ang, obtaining 1.07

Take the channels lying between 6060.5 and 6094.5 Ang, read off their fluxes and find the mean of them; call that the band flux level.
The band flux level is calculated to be 32.6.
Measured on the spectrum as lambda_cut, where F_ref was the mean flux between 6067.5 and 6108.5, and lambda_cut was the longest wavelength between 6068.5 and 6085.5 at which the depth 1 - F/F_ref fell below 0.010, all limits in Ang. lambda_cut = 6083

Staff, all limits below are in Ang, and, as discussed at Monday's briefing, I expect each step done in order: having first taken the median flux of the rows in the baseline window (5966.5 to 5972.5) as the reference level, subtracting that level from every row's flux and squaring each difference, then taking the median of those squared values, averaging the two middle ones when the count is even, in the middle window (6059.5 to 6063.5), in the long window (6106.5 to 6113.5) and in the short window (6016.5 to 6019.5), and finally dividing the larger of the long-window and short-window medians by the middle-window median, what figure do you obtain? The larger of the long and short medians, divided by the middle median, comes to 16.7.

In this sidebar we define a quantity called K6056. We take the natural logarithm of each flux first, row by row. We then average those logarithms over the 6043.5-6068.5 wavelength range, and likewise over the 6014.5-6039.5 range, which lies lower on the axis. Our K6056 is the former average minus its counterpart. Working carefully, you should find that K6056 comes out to 0.023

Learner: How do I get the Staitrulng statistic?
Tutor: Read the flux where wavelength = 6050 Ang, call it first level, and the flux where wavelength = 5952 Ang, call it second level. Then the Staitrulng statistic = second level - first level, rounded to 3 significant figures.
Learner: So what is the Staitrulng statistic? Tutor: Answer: -1.11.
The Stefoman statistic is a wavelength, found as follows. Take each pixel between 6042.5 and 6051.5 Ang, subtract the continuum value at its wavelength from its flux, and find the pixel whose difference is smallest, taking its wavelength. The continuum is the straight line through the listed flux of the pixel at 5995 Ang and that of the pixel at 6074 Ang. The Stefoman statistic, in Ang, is 6051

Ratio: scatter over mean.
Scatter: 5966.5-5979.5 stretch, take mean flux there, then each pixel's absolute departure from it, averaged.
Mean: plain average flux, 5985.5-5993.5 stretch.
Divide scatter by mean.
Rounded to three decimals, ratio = 0.032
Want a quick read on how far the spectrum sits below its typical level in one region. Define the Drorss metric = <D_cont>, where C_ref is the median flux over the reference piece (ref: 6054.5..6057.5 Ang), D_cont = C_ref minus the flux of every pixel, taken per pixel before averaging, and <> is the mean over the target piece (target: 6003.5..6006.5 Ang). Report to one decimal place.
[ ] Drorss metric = 0.5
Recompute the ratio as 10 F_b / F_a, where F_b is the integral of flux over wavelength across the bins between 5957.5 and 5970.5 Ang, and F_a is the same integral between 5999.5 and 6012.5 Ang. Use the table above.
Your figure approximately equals 10.3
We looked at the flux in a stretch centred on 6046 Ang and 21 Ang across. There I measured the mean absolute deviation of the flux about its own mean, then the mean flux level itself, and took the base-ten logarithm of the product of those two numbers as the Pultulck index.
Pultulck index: 1.60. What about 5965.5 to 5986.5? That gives 1.55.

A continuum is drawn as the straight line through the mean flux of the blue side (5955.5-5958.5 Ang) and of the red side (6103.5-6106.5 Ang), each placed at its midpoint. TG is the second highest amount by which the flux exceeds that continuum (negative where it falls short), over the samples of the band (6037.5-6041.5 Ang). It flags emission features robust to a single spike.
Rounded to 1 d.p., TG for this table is 0.5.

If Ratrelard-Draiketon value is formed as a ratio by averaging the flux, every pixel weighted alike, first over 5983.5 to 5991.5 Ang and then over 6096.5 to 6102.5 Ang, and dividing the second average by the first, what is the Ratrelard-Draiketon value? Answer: 1.01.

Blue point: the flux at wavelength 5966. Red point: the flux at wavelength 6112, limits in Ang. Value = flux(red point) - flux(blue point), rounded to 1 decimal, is -2.4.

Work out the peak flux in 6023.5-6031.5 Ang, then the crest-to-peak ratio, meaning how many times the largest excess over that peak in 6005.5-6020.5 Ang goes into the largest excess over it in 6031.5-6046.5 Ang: -1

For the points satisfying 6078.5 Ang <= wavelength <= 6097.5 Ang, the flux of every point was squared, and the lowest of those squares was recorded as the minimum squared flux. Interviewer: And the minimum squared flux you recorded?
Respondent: 819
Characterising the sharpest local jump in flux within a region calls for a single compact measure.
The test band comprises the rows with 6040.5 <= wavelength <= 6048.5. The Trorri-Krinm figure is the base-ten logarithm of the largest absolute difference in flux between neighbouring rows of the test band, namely 0.2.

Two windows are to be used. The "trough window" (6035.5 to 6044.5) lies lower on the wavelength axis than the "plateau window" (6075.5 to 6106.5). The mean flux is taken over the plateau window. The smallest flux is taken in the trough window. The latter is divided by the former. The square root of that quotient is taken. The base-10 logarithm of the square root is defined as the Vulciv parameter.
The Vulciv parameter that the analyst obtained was -0.007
